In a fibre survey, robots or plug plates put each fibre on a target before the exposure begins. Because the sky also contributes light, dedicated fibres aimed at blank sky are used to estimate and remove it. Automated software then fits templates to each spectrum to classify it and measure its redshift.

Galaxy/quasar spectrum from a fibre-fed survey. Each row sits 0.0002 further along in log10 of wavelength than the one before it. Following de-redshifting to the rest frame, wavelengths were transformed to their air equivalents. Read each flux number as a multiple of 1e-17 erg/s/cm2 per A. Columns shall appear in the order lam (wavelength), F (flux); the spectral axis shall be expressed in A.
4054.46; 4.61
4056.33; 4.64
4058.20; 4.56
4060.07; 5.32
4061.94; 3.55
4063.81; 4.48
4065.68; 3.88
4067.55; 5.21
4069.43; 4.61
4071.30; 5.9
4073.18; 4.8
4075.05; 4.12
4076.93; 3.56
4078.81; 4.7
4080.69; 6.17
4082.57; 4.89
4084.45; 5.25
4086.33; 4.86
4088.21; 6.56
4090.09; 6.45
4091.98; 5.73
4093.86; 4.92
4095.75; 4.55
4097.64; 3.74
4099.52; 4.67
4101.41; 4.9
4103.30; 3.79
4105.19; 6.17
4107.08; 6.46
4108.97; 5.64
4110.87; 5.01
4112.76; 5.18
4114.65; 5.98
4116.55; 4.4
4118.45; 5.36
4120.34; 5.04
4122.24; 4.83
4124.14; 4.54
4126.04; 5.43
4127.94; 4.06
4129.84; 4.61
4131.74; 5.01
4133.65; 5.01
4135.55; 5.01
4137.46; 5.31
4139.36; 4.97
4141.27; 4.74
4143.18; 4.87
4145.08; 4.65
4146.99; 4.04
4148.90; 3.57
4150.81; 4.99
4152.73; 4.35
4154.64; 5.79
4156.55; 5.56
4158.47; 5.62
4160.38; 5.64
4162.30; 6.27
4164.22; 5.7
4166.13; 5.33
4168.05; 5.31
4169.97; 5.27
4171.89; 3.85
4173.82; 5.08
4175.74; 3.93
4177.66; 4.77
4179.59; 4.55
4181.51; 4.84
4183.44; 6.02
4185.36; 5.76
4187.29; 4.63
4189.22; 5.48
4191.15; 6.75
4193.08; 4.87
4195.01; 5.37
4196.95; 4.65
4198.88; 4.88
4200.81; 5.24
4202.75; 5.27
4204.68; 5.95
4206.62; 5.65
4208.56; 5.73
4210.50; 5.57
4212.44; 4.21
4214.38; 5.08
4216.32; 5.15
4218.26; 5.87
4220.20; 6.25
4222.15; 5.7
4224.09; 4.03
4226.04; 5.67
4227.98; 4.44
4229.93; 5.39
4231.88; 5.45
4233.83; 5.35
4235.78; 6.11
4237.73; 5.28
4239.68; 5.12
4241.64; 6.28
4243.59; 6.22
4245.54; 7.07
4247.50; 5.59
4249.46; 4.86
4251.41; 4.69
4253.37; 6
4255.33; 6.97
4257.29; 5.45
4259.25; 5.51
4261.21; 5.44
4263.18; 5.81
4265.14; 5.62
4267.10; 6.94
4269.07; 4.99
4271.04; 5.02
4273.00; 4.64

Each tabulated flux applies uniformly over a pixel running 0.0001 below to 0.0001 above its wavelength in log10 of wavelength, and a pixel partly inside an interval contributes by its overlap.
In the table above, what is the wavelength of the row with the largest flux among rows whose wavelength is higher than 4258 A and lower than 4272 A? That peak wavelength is 4267.10 A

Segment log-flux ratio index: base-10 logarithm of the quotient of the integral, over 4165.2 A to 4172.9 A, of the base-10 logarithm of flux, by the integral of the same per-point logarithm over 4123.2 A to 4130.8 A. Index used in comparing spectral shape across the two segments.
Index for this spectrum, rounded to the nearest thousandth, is 0.020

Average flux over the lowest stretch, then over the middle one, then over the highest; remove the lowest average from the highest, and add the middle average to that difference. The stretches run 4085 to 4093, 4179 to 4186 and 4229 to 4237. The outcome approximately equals 5.0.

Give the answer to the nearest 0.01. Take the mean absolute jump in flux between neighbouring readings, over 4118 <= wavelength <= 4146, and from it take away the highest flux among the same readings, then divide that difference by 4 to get -1.26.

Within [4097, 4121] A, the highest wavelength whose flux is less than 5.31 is 4120.34 A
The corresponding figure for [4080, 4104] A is 4103.30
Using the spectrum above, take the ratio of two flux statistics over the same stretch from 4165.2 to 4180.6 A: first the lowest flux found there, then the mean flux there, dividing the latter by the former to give 1.24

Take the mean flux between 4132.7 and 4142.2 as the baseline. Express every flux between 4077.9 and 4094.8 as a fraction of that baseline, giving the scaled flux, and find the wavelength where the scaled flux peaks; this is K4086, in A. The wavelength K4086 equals 4088.21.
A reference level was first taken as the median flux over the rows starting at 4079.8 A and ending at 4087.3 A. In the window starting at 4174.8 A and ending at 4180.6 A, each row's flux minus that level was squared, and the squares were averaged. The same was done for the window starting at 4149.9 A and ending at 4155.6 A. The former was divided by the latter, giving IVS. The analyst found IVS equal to 1.6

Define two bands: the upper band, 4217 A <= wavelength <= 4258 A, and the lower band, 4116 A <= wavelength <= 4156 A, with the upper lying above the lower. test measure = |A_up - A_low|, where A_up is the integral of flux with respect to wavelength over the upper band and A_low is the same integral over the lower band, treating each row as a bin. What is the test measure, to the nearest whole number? 38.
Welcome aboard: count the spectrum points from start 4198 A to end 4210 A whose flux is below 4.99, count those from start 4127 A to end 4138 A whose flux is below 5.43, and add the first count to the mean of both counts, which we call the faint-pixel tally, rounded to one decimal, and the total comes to 4.5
